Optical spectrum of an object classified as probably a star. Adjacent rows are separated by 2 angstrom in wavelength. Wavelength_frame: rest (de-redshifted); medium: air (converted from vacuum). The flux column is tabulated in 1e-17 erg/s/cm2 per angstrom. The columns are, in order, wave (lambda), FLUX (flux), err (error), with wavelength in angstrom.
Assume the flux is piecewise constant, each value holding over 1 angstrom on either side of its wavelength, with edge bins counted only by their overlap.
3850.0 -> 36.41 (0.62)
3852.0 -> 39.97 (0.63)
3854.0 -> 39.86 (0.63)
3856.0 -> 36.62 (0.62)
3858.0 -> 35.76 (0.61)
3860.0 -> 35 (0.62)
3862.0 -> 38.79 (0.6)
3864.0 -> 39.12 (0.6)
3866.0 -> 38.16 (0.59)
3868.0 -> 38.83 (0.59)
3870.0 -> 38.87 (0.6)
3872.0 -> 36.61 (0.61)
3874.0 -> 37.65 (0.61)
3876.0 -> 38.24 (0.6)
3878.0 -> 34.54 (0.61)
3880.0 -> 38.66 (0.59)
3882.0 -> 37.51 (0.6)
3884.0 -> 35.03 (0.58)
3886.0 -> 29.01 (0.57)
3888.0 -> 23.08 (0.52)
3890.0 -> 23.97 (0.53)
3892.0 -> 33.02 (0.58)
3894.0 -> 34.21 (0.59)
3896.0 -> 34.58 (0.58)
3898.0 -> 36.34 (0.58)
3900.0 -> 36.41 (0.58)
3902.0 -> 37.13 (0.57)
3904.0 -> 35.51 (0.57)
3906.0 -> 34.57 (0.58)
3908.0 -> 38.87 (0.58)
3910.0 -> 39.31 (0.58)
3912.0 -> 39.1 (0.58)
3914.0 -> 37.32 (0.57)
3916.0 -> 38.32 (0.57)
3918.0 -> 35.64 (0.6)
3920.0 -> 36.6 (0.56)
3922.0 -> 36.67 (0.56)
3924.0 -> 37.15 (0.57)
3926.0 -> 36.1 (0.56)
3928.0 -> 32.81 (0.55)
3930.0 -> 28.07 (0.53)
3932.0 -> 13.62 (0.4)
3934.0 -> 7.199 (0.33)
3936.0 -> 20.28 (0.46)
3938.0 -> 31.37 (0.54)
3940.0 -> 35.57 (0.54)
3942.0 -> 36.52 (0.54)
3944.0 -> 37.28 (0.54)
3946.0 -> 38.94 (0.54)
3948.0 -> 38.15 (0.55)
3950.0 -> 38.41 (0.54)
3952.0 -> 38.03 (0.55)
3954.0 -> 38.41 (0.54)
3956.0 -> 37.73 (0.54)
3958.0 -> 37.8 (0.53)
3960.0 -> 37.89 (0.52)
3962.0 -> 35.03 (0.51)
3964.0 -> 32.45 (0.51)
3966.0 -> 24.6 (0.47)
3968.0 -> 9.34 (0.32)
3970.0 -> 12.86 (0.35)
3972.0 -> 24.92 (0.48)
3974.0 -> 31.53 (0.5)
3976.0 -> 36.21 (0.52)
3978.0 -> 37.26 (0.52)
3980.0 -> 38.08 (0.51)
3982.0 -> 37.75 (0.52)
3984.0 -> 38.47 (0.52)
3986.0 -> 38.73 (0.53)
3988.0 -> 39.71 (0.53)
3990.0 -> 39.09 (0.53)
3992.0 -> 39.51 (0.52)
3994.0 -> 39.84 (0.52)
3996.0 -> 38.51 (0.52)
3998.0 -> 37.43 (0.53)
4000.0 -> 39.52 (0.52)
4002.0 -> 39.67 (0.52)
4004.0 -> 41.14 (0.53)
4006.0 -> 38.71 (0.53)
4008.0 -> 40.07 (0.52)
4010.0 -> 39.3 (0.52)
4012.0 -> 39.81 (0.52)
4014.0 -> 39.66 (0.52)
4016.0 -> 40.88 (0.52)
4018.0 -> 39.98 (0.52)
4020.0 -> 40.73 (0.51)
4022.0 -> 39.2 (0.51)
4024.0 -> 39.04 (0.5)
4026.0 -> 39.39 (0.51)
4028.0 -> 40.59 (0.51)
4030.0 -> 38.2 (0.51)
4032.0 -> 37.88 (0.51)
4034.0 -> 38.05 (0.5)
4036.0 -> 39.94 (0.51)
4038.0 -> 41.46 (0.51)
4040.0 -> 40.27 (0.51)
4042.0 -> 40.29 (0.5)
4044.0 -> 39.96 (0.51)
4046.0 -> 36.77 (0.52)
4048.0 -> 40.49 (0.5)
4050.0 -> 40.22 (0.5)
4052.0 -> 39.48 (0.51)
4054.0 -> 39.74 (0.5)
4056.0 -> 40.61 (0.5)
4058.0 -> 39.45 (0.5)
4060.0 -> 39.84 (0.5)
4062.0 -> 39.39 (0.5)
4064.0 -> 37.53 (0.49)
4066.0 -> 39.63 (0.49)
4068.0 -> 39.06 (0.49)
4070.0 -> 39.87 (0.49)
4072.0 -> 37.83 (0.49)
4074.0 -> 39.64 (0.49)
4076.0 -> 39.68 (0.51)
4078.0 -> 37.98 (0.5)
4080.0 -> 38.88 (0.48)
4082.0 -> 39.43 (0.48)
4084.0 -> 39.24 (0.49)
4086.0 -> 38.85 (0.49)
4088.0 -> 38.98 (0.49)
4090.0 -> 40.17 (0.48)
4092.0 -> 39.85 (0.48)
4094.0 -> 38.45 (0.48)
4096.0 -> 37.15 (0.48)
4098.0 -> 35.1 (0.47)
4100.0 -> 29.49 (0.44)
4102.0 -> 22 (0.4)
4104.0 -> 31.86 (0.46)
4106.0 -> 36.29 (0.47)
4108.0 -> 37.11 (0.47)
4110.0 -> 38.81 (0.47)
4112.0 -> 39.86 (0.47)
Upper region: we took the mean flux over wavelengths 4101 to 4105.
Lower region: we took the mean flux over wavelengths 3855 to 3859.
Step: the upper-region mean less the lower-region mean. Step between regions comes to -9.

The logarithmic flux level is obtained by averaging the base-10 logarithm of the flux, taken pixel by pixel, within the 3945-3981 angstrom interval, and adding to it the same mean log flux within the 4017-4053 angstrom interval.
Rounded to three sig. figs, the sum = 3.09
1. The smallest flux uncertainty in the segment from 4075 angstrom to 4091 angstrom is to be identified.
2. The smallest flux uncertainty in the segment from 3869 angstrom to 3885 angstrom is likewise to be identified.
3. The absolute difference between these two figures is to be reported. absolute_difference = 0.10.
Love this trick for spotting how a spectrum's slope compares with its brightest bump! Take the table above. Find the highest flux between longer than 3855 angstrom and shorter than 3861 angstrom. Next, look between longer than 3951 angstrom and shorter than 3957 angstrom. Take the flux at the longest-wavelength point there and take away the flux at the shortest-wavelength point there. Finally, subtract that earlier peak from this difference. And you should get -36.9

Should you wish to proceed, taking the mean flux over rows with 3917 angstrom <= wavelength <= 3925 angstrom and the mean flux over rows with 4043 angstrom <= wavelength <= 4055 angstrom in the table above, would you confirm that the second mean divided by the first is 1.08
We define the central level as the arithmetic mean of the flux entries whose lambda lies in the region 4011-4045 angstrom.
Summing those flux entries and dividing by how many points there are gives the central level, 39.7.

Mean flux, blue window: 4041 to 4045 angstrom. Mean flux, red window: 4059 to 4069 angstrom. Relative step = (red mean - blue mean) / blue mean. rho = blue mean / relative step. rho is -1556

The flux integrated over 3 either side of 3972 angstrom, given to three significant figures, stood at 139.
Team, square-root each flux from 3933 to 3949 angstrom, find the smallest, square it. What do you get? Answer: 7.2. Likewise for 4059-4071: 37.5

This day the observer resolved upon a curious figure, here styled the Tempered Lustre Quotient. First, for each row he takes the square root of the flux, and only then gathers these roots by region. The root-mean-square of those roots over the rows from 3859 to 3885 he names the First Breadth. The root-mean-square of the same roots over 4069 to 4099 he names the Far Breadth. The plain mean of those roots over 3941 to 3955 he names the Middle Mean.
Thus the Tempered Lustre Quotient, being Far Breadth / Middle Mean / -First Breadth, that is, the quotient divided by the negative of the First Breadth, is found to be -0.165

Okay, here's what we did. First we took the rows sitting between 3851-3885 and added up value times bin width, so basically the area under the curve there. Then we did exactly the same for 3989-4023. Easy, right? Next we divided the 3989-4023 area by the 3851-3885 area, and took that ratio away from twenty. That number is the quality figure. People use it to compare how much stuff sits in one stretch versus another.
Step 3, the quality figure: 18.95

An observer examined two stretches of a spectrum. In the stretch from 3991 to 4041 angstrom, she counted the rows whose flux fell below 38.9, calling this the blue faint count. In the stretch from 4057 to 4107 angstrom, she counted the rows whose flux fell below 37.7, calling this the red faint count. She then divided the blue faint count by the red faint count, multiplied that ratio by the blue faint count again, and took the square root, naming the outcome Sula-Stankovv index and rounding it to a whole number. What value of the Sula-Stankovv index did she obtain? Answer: 2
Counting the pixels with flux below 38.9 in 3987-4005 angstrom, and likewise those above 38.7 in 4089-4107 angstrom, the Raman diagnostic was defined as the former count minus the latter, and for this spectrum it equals 0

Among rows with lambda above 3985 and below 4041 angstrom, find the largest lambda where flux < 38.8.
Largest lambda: 4034.0 angstrom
